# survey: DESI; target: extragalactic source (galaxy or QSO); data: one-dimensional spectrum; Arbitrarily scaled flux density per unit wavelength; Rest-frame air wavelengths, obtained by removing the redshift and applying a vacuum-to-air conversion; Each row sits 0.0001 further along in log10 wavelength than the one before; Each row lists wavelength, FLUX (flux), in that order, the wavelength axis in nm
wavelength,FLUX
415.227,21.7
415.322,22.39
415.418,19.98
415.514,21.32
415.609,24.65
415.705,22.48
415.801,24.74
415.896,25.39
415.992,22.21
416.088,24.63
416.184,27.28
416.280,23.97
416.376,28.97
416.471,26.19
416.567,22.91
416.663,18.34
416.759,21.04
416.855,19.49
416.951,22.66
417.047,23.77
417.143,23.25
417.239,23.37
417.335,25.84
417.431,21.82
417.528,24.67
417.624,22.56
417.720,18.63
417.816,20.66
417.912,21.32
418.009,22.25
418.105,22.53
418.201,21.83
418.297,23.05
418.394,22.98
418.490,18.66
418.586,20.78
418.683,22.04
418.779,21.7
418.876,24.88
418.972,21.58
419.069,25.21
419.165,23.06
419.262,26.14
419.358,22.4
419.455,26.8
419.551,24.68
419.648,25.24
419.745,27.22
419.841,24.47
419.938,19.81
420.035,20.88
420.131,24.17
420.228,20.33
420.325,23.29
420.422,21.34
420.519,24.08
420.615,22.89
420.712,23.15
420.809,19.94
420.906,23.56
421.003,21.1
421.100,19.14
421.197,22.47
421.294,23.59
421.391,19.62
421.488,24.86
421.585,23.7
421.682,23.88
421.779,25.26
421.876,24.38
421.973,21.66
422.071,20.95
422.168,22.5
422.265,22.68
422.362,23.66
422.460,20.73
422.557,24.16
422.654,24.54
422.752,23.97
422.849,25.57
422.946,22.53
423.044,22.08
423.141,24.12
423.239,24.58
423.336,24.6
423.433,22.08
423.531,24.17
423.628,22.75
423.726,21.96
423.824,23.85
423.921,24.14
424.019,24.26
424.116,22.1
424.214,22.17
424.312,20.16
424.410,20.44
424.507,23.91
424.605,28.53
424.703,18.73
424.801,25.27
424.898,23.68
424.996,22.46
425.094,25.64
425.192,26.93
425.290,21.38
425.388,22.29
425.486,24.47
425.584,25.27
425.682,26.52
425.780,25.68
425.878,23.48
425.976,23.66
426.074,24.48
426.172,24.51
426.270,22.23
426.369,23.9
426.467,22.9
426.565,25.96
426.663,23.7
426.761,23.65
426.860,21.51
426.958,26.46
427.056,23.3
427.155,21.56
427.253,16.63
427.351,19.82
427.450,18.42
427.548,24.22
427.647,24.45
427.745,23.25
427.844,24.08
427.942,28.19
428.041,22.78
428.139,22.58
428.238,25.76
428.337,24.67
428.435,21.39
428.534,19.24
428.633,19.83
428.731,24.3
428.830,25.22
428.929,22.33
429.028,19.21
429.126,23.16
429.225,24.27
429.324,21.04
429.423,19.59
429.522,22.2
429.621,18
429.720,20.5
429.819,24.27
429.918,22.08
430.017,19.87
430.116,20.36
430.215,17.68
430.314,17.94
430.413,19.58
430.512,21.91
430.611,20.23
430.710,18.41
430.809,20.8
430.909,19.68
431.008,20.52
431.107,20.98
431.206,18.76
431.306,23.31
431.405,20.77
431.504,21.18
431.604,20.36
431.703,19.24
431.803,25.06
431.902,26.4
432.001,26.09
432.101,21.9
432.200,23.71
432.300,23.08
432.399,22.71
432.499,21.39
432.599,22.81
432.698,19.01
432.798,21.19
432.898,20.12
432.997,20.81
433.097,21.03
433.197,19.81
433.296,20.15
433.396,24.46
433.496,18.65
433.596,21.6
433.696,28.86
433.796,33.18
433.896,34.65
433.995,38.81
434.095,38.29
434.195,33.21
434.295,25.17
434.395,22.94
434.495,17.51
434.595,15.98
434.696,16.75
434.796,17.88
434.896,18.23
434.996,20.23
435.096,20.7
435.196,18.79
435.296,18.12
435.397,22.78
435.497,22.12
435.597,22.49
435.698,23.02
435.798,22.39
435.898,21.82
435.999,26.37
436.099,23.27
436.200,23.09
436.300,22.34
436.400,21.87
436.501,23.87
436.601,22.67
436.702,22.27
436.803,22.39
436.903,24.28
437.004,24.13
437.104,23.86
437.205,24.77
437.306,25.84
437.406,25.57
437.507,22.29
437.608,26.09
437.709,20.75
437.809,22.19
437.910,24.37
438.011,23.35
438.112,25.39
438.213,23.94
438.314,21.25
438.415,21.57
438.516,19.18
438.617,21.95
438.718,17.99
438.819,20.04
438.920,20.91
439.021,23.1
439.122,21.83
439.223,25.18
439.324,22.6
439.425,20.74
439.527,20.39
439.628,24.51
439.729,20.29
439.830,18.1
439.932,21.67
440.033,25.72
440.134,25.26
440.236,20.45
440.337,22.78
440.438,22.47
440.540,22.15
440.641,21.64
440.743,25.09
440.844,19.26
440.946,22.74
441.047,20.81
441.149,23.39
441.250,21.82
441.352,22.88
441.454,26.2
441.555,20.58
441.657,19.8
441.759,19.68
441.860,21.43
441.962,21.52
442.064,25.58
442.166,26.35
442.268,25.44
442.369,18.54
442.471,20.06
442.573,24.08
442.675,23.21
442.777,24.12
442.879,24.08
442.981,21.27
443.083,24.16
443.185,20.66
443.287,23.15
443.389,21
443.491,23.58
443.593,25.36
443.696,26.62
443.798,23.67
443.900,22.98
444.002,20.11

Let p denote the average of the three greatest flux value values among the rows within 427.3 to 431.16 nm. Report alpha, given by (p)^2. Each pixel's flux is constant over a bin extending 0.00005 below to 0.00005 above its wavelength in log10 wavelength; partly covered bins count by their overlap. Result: 696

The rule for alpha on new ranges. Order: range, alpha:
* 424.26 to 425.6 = 731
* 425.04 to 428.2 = 741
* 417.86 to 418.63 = 522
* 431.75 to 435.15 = 1388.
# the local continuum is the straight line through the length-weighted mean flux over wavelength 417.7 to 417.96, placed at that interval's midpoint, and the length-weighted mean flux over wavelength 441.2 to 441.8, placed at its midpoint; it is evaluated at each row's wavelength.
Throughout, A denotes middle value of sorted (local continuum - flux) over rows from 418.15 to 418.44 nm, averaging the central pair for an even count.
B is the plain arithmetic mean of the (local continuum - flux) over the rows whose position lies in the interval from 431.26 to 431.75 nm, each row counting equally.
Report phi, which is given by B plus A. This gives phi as -2.3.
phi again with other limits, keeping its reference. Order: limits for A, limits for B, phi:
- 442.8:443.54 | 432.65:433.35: -0.2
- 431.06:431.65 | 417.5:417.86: -0.9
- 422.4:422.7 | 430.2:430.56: -1.6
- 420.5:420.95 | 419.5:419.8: -7.8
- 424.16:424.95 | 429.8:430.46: -1.2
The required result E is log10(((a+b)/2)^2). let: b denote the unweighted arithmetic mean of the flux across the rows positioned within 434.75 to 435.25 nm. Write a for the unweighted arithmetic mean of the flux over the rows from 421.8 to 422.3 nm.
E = 2.64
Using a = 22.4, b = 19.2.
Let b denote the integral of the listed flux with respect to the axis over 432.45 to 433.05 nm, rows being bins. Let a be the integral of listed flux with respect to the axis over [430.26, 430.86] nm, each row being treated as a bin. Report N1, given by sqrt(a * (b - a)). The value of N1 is 2.8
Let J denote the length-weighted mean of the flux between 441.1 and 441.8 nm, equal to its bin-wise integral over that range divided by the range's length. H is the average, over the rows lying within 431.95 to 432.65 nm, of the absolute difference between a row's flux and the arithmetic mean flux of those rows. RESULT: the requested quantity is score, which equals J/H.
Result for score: 21.4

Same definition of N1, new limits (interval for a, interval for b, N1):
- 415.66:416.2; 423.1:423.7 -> 3.7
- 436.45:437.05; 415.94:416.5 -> 2.2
